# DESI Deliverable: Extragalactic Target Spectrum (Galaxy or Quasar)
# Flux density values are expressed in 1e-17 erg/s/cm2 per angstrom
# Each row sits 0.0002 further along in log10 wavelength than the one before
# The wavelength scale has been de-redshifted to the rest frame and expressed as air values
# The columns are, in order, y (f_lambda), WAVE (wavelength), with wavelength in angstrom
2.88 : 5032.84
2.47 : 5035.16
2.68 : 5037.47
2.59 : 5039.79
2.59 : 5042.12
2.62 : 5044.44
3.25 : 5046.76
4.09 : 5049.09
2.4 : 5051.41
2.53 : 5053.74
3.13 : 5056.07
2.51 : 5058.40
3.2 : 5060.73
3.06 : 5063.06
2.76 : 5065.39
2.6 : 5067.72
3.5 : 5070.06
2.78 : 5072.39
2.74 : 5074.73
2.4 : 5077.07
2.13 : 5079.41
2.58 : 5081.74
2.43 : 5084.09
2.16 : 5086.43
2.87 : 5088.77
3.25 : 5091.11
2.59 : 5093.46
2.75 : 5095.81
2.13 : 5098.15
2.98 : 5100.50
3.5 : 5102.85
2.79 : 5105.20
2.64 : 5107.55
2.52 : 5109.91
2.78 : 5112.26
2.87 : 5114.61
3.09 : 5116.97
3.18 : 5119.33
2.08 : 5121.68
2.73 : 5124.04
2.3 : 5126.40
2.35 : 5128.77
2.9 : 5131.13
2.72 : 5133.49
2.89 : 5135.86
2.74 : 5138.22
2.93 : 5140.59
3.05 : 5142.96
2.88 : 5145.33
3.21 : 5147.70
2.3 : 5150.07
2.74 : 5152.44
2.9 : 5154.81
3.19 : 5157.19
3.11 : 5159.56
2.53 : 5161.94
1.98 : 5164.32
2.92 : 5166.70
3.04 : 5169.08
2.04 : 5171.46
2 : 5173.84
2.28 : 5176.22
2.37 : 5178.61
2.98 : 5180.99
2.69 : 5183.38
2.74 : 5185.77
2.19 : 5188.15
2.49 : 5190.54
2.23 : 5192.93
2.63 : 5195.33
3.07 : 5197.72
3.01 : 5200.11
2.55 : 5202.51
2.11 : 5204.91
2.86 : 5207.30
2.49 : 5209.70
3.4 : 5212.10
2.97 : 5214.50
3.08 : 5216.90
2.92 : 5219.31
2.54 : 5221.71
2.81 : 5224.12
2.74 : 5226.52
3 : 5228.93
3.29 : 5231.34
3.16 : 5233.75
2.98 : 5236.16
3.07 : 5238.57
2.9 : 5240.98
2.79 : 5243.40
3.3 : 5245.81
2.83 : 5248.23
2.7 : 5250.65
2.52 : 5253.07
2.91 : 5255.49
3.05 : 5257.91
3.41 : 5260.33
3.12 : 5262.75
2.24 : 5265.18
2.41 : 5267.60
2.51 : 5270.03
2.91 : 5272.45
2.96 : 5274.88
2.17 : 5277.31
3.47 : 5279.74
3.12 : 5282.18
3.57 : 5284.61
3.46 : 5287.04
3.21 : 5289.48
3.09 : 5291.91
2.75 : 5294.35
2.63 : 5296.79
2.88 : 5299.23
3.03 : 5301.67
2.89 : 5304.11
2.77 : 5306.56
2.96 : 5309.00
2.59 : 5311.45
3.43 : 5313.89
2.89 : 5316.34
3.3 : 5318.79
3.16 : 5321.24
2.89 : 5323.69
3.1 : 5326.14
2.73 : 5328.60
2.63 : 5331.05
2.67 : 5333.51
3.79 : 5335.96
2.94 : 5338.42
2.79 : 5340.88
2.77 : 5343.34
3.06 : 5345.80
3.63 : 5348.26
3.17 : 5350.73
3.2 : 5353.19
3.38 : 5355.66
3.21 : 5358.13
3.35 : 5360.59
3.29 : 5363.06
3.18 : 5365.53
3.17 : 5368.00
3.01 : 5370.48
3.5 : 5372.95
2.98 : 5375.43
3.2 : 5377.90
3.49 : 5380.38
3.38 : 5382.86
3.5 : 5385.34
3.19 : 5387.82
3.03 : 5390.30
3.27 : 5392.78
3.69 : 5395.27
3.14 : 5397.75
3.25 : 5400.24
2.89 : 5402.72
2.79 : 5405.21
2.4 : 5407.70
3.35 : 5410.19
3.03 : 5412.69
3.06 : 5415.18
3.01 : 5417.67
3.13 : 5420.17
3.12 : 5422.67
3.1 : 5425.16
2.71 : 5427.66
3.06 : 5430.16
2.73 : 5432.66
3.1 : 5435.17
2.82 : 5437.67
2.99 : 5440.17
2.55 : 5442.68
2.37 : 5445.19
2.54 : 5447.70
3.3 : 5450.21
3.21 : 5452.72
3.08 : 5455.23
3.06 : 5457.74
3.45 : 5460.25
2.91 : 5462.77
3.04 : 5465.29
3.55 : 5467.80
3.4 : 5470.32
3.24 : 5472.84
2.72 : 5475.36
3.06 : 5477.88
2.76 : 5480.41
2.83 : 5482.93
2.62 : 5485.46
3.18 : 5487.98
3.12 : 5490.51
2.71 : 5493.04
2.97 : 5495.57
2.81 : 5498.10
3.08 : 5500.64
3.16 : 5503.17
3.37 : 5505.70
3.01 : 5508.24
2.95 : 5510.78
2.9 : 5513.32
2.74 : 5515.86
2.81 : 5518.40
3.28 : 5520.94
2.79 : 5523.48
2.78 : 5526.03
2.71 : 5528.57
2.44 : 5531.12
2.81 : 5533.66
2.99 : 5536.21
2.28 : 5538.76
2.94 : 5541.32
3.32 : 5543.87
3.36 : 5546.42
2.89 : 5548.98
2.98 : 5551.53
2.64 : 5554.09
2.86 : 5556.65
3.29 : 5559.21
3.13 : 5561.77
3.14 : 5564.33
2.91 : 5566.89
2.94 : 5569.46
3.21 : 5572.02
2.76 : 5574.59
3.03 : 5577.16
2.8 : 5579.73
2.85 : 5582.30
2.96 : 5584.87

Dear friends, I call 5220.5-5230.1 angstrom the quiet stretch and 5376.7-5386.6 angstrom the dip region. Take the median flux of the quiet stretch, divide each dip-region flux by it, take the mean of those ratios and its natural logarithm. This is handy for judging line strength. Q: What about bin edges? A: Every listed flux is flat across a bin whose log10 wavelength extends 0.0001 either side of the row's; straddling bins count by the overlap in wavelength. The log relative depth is 0.20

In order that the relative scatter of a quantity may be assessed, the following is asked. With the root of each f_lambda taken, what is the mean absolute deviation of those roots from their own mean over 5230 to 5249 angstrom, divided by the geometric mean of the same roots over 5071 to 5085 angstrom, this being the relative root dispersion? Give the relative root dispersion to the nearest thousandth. 0.030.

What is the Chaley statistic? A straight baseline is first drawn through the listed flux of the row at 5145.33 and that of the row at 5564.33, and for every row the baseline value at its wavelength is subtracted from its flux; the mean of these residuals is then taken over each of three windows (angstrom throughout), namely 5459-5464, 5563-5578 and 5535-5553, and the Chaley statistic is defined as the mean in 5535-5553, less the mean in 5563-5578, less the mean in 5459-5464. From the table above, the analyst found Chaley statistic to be -0.1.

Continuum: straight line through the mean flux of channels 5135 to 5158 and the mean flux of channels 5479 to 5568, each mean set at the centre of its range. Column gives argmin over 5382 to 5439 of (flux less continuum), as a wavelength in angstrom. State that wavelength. 5407.70 angstrom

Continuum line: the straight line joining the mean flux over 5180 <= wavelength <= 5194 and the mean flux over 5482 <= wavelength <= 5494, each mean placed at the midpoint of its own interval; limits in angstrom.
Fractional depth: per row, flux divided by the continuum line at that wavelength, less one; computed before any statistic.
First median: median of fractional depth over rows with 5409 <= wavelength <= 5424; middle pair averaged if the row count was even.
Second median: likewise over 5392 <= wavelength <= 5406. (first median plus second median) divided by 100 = 0.0024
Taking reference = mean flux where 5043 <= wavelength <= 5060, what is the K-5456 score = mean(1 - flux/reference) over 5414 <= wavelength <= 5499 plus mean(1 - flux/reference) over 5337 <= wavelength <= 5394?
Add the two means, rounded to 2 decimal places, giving -0.11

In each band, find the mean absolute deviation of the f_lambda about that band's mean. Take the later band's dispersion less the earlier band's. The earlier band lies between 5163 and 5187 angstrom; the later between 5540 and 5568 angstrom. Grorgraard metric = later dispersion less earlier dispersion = -0.18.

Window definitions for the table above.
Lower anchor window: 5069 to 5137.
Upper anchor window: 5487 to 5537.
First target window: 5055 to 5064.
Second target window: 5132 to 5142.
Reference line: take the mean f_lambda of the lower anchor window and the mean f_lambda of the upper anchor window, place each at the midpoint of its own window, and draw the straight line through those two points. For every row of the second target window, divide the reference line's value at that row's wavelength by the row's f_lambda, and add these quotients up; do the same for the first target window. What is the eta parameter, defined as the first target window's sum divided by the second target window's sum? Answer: 0.94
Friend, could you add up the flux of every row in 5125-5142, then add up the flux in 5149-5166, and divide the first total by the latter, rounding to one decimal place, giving 1.0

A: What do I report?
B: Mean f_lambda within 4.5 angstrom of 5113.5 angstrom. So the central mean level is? 2.8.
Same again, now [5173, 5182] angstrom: 2.4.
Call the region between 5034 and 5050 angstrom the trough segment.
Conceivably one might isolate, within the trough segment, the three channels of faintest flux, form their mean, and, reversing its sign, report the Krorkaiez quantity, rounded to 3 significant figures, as -2.55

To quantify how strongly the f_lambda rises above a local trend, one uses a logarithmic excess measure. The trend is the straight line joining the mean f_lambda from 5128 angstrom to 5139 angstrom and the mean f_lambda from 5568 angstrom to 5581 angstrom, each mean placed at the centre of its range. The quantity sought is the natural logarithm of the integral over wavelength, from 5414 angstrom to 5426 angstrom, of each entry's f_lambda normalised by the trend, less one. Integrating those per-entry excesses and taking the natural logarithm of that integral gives -0.1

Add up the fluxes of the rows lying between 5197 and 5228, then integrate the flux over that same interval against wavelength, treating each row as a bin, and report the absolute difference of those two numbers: 51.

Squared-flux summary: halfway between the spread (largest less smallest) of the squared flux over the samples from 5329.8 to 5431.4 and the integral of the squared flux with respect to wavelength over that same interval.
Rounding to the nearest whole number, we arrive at 508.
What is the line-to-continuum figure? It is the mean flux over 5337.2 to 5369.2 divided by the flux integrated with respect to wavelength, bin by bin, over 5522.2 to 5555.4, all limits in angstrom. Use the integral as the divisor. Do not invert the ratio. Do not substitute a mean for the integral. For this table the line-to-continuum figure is 0.034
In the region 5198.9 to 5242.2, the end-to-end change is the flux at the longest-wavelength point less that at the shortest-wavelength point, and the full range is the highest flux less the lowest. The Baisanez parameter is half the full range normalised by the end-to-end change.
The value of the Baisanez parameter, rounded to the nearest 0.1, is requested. -5.9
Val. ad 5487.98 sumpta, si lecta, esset 3.18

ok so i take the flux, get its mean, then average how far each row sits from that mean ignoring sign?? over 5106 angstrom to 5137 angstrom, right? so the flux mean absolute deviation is 0.24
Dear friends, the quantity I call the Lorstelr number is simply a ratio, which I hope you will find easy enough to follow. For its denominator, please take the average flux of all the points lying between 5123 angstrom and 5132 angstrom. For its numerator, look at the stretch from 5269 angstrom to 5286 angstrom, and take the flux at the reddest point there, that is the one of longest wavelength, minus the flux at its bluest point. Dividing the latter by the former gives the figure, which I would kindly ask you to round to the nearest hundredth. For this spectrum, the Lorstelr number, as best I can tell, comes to 0.41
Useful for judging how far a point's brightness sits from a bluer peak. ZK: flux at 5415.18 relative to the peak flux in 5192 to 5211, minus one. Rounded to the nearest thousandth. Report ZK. -0.003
